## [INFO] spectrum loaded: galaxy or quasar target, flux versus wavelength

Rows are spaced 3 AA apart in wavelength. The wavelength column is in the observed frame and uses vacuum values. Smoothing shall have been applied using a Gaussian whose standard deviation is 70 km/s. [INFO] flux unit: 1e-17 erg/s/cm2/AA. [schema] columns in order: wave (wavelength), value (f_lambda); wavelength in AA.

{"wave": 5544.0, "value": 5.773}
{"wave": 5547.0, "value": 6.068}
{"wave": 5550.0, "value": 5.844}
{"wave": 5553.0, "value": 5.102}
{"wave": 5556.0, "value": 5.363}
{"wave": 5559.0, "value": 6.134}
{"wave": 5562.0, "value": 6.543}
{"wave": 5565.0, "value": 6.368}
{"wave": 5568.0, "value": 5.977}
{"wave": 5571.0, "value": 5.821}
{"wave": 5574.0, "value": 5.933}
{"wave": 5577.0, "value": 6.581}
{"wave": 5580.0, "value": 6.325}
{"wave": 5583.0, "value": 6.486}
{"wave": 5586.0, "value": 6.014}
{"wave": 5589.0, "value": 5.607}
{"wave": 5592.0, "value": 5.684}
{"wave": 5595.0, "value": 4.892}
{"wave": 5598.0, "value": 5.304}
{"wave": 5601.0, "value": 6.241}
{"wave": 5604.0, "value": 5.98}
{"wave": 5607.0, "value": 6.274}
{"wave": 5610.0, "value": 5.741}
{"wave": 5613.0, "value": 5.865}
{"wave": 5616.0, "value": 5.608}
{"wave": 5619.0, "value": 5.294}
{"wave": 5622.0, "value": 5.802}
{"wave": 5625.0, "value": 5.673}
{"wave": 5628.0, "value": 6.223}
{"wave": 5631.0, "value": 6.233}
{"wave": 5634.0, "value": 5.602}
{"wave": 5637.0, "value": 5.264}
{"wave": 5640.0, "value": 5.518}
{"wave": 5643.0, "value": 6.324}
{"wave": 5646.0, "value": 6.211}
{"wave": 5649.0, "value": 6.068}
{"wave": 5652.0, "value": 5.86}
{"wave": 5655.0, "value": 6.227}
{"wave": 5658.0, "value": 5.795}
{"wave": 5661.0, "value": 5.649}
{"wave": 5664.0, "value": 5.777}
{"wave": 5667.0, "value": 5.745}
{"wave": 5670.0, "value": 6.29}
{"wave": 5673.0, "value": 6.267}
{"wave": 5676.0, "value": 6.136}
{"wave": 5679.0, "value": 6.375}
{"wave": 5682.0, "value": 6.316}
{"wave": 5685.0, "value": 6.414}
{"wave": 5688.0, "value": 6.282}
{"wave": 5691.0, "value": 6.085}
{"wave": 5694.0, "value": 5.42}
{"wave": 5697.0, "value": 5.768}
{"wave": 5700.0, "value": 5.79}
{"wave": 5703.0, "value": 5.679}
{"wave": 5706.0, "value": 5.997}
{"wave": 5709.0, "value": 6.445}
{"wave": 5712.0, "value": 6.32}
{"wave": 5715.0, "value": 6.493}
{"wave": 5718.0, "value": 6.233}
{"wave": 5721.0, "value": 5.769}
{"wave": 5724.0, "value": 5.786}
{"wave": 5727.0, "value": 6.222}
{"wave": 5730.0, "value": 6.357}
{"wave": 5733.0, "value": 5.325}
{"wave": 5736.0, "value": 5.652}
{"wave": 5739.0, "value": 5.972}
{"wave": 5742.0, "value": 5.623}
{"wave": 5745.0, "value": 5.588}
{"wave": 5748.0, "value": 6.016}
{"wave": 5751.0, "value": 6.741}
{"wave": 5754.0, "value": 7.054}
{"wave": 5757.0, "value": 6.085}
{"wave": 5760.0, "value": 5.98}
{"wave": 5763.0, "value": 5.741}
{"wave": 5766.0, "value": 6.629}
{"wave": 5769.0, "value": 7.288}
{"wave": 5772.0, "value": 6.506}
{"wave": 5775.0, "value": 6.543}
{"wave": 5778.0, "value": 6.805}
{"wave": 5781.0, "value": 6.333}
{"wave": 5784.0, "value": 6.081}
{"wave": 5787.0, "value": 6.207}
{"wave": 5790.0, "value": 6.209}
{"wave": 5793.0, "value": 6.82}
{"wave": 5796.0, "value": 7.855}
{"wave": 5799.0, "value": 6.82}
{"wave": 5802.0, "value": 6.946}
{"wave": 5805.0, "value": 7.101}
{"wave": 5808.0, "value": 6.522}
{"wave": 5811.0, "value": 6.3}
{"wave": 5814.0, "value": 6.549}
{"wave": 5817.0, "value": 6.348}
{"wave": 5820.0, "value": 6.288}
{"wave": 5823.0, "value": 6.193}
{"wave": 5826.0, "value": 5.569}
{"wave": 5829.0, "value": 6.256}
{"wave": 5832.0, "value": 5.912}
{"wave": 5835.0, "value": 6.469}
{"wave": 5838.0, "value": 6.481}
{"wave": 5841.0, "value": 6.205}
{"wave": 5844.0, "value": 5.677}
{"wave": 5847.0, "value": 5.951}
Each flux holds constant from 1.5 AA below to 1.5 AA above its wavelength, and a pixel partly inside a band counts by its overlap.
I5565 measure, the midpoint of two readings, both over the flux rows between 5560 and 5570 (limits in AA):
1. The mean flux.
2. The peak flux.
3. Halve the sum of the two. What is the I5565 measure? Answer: 6.4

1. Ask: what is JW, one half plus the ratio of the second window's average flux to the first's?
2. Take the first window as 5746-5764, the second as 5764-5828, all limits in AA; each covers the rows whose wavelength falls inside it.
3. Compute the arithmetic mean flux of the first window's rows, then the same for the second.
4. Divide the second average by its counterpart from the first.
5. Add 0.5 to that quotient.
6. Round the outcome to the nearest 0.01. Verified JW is 1.55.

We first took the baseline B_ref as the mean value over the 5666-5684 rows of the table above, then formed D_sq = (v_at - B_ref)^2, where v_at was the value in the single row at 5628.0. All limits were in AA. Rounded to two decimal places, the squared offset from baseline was 0.00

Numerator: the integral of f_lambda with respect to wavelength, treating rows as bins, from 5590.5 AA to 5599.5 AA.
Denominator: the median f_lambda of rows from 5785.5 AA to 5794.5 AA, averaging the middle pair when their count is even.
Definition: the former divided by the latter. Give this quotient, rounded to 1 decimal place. 7.7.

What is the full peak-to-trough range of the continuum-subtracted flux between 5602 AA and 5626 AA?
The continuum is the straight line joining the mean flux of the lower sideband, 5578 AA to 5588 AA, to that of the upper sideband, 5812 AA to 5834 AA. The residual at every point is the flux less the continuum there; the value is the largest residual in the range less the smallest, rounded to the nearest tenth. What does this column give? 1.0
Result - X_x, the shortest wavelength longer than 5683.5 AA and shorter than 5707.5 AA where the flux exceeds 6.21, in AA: 5685.0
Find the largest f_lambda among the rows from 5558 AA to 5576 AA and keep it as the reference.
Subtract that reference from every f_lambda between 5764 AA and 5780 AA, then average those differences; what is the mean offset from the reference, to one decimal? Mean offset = 0.2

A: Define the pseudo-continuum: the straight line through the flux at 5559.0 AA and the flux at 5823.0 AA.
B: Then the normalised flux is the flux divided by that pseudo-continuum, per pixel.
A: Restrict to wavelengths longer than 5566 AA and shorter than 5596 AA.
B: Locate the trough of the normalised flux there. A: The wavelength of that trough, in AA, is 5595.0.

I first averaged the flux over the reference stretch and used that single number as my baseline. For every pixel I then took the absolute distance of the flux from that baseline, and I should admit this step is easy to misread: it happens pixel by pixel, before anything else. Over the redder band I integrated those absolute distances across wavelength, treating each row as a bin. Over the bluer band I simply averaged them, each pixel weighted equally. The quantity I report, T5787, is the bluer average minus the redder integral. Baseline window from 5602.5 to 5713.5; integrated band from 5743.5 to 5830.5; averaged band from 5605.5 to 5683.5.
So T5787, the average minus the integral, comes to -50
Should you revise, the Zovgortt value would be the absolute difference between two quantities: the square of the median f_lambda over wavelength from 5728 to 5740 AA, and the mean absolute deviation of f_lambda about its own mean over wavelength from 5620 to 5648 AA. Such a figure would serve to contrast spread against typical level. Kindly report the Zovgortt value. 33.4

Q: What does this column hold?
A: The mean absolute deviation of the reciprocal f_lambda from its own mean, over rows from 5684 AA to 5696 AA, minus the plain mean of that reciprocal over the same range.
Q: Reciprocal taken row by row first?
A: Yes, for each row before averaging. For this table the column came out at -0.157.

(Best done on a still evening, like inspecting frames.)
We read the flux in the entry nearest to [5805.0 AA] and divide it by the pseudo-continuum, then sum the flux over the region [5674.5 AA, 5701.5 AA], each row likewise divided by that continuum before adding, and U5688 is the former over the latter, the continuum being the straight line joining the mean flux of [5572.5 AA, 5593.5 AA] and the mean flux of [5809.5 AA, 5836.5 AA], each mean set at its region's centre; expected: 0.13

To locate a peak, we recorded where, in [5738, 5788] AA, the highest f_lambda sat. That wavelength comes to 5769.0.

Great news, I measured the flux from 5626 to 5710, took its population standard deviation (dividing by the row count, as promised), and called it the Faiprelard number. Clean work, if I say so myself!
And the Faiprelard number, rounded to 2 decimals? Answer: 0.32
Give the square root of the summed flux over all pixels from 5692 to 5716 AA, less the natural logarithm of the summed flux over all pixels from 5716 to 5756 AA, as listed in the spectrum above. 2.6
